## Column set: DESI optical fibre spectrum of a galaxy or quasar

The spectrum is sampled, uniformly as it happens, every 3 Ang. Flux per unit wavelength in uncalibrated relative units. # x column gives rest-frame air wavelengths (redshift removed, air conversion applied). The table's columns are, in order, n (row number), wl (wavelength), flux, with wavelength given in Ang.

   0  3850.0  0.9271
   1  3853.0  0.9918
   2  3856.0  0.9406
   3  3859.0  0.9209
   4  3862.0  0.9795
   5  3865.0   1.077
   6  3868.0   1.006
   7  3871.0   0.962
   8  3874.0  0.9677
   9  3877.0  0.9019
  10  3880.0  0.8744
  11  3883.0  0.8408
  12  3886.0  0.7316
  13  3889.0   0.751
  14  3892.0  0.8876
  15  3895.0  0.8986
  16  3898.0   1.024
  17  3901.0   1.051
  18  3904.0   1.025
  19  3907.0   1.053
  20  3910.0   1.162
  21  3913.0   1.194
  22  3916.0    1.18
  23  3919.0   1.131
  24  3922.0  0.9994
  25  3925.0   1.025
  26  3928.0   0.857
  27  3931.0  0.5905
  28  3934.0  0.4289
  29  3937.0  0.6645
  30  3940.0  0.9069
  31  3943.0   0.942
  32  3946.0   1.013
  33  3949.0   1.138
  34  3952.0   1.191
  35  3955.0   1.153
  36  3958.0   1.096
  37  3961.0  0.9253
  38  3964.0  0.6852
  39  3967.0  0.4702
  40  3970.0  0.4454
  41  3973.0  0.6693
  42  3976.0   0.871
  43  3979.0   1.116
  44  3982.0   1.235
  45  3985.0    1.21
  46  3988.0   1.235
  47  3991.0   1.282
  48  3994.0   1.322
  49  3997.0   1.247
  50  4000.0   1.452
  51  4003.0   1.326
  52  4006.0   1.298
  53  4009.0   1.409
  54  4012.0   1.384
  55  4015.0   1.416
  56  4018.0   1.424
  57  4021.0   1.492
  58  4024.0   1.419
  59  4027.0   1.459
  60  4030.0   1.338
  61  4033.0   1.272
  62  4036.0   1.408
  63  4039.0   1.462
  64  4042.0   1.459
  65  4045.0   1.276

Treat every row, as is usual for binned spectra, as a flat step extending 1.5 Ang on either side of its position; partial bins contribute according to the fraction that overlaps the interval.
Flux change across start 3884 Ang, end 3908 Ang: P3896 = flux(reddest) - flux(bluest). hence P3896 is 0.32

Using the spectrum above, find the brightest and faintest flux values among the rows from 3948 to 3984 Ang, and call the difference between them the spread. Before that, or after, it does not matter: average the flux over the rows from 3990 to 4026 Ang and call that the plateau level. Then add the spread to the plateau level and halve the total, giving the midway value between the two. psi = 1.08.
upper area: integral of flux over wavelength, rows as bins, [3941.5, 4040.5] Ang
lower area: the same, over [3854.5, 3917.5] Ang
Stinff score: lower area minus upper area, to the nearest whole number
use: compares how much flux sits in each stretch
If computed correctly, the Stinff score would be -55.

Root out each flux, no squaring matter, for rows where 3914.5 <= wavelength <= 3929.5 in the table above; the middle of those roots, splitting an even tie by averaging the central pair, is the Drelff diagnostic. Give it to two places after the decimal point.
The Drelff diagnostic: 1.01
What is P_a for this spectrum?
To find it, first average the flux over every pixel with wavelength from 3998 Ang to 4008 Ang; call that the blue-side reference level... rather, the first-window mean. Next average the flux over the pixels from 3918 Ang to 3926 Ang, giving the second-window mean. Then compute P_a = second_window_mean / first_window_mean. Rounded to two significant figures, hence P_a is 0.77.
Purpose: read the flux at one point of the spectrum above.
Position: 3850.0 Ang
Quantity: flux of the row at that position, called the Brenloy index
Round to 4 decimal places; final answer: 0.9271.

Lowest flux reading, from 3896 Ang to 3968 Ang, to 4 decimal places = 0.4289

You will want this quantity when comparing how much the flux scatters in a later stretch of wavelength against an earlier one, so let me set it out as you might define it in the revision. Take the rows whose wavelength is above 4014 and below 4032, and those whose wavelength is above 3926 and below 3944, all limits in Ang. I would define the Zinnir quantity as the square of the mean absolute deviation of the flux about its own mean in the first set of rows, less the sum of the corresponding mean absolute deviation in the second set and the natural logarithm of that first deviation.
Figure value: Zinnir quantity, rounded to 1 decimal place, 3.2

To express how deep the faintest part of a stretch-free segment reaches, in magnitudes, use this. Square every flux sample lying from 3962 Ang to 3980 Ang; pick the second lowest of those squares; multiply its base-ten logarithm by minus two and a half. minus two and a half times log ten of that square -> 1.6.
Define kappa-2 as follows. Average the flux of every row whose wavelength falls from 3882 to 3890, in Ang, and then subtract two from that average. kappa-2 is -1.23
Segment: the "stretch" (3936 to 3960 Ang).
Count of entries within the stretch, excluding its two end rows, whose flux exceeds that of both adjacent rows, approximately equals 1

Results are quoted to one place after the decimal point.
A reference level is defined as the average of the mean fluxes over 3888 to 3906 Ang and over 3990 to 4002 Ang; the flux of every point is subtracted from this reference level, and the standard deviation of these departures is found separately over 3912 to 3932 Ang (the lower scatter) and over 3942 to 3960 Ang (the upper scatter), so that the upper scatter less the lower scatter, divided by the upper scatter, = -1.3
